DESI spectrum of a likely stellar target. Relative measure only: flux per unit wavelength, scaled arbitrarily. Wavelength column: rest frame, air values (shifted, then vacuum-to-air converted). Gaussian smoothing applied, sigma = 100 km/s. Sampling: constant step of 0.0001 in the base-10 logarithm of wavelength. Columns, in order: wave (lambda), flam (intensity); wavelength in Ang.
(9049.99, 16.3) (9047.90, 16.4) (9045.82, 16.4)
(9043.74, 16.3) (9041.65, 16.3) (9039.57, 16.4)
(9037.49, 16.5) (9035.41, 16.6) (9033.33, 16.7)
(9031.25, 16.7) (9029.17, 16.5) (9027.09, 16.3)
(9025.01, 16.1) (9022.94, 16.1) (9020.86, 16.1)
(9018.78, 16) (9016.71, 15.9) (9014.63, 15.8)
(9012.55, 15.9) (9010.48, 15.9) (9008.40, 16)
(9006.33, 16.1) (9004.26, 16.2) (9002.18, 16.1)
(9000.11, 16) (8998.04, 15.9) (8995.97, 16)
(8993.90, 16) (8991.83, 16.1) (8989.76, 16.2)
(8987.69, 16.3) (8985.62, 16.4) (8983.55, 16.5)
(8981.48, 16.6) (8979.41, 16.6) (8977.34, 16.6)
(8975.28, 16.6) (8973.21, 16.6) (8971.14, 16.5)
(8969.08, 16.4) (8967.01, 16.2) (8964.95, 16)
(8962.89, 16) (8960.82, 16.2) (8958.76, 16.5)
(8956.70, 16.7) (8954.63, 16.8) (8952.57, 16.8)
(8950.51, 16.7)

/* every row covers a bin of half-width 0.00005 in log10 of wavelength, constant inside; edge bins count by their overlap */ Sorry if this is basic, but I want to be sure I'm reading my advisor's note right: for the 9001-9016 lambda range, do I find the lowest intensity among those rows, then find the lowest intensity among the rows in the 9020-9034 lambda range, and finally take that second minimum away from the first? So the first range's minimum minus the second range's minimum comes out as -0.30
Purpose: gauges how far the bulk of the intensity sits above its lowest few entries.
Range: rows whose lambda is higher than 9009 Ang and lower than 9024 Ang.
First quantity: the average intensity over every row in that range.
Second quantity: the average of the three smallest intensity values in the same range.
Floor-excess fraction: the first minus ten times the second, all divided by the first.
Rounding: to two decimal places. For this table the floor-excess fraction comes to -8.94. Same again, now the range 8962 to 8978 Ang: -8.82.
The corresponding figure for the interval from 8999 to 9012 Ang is -8.95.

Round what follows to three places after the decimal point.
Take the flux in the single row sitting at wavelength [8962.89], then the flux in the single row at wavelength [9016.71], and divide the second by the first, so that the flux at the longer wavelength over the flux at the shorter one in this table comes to 0.994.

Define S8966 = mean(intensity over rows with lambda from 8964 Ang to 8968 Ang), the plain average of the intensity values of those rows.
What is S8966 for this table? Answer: 16.1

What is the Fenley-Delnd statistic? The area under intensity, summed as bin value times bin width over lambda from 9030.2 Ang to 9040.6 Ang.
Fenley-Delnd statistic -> 172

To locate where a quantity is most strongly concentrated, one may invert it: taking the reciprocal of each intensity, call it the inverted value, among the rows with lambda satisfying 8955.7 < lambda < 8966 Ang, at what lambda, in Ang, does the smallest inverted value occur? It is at 8956.70 Ang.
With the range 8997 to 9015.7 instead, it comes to 9004.26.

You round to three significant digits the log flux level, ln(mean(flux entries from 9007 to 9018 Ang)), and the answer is 2.77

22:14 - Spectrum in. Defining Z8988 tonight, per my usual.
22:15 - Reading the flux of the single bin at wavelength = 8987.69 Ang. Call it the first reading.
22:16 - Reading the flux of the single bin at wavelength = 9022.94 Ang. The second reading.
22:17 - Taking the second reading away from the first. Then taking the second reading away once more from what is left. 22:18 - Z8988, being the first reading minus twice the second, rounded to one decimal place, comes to -15.9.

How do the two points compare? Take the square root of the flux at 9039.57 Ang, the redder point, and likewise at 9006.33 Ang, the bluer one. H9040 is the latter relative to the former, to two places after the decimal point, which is 0.99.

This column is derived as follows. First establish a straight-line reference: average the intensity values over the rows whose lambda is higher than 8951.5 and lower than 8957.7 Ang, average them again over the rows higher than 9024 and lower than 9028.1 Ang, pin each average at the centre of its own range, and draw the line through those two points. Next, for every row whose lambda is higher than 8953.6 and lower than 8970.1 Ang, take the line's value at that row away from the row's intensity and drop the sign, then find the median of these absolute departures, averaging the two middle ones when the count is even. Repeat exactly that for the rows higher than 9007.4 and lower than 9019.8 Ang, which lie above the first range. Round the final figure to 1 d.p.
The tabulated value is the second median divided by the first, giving 1.1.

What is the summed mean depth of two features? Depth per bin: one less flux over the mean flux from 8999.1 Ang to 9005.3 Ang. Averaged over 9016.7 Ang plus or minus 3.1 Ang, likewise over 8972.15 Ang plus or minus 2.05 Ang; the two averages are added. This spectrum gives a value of -0.016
